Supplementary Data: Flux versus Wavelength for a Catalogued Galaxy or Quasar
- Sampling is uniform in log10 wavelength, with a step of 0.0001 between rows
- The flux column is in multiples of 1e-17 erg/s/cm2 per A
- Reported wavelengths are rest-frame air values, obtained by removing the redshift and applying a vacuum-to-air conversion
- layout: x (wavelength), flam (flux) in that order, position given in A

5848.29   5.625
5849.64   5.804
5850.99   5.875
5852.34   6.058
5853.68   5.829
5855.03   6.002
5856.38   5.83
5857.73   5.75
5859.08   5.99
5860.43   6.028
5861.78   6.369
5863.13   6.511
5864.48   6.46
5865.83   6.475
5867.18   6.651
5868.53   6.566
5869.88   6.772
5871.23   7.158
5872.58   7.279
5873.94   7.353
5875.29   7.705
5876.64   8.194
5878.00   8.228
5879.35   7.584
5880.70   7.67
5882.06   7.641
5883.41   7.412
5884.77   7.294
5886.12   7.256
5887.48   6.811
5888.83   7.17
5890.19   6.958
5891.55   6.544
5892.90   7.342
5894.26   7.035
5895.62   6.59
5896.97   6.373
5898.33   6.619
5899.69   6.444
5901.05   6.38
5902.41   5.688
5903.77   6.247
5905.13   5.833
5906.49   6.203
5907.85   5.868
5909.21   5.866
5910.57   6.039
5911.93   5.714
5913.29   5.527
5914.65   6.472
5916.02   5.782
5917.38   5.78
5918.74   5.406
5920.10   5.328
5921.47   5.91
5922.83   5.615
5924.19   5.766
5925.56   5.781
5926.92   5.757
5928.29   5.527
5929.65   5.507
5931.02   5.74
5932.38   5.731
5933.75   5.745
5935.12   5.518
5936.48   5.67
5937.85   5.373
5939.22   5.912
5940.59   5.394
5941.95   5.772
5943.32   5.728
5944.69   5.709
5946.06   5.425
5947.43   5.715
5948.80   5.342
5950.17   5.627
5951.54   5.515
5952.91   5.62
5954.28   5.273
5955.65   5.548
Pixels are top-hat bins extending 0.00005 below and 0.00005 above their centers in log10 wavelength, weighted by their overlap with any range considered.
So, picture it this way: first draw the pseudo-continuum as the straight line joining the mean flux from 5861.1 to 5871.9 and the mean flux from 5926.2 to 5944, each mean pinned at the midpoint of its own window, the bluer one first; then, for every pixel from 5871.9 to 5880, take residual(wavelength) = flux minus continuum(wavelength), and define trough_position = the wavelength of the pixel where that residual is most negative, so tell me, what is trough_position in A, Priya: 5872.58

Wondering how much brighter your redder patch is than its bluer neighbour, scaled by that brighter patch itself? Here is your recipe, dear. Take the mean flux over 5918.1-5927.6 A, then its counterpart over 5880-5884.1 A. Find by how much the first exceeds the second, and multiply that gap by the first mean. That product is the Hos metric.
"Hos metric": -11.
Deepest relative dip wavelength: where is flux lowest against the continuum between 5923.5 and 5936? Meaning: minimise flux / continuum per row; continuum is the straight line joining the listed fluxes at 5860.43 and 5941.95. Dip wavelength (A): 5929.65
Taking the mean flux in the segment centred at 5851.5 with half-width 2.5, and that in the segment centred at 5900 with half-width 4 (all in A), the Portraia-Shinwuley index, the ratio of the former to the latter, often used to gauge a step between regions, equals 0.94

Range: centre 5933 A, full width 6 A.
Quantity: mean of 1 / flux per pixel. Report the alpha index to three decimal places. 0.176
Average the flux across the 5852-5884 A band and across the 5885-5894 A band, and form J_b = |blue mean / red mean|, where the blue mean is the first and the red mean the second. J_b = 0.97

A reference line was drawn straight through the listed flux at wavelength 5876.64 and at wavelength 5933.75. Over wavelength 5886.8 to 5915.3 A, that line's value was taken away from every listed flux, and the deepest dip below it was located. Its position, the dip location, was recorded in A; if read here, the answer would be 5902.41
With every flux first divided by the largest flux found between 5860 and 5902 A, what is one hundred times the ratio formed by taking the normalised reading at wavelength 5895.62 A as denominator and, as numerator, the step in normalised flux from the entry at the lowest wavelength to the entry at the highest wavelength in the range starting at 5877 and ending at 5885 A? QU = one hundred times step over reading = -14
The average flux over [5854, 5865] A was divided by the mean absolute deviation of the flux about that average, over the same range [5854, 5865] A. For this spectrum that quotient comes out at 25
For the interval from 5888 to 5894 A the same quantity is 28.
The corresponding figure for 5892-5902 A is 23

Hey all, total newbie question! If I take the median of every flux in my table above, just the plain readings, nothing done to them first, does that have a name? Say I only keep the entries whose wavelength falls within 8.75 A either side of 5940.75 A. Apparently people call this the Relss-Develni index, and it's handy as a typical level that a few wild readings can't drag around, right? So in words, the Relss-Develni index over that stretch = 5.71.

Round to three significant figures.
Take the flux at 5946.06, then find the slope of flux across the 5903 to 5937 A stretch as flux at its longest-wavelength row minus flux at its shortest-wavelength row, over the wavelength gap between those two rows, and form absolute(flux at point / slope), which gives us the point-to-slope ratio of 308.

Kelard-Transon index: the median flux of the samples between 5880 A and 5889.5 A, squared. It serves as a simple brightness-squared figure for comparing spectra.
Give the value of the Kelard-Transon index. 53.2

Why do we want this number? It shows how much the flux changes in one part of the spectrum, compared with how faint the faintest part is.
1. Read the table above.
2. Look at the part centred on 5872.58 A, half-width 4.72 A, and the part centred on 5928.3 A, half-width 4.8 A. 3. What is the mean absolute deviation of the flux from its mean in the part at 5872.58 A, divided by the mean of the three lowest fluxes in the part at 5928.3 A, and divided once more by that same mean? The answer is 0.013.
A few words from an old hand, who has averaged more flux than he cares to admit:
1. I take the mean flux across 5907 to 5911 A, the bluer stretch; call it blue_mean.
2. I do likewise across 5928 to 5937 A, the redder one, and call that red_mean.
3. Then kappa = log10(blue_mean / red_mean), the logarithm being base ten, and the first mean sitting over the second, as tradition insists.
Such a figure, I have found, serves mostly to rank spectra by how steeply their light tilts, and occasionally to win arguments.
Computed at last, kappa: 0.022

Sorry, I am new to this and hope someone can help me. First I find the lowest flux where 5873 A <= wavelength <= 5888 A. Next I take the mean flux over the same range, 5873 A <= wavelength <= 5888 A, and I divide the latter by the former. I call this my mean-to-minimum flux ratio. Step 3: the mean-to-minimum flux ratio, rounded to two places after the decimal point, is 1.11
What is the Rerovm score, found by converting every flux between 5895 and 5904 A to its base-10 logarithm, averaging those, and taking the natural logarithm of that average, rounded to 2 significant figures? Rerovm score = -0.22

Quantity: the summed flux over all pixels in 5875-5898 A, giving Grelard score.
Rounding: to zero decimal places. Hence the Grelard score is 124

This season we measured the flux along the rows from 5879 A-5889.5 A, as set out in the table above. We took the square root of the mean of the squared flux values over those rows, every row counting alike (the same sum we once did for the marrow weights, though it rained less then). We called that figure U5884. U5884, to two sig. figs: 7.4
